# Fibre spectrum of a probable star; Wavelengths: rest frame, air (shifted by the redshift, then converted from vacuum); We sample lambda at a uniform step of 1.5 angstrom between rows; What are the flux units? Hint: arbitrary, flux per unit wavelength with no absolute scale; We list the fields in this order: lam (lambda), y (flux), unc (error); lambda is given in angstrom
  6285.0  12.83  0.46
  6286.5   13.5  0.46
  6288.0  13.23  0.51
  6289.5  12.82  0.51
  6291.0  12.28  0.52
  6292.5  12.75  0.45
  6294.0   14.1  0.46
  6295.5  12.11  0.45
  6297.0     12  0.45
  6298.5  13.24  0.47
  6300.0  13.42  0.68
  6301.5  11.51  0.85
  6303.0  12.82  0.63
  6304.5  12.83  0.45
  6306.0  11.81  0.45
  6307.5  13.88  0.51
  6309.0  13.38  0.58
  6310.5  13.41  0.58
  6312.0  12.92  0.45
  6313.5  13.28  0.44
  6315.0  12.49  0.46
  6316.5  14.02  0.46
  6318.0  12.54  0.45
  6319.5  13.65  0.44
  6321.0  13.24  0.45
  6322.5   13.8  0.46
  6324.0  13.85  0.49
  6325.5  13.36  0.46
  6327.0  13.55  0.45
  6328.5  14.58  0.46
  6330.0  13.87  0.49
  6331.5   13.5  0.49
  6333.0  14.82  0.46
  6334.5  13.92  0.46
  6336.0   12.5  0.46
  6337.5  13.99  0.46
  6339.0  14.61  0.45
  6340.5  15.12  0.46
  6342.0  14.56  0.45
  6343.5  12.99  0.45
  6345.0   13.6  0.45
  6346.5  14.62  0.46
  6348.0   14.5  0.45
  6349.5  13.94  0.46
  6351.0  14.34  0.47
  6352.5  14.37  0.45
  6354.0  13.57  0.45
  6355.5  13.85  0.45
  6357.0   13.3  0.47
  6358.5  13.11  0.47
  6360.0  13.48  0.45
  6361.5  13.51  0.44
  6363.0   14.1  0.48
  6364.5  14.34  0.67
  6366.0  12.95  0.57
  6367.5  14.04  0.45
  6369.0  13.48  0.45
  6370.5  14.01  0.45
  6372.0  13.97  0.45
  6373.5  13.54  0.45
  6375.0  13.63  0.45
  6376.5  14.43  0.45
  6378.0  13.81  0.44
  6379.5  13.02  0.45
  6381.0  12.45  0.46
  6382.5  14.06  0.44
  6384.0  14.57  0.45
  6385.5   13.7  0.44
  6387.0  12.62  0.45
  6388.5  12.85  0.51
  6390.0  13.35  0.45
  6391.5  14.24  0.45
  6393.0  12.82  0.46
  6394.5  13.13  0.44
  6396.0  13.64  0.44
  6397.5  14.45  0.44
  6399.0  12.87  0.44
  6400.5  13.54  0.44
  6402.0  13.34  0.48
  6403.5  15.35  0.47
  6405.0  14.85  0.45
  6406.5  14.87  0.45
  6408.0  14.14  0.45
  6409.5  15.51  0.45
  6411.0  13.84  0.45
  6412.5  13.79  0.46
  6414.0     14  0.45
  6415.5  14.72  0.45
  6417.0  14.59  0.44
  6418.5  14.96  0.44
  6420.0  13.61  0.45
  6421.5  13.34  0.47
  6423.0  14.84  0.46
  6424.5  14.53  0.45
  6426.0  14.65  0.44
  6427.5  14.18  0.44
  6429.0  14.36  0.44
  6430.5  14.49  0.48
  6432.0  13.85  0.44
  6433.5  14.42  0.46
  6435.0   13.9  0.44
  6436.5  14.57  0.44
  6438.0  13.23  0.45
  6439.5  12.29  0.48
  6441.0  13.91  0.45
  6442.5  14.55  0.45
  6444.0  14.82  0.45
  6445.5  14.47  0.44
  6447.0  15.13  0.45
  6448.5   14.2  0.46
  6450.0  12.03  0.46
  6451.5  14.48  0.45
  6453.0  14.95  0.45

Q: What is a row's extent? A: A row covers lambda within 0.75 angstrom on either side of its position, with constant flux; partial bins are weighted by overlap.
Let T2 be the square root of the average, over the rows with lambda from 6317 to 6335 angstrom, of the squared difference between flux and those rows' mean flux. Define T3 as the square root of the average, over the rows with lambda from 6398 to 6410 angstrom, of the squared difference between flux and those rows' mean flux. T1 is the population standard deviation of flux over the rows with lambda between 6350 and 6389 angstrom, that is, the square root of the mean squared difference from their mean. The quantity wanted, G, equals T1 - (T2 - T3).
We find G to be 0.9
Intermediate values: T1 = 0.56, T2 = 0.57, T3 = 0.92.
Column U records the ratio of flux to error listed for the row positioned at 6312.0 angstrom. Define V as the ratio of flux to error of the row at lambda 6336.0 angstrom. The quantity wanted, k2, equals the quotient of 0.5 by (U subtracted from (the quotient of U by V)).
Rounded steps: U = 28.7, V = 27.2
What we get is -0.0181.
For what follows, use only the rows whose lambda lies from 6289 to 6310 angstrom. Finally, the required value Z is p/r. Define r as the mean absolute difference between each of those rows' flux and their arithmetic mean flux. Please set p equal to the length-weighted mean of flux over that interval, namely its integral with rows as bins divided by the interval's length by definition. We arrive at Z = 21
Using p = 12.8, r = 0.60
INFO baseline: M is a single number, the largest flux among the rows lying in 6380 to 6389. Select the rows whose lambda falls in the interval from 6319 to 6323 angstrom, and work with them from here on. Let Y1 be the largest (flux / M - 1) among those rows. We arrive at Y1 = -0.05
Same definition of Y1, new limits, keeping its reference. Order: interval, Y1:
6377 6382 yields -0.05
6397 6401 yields -0.01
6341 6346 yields 0.00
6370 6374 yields -0.04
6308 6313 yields -0.08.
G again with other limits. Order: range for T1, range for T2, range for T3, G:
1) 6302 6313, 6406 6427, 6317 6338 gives 0.6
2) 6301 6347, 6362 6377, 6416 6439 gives 0.9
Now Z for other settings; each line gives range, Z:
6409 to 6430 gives 30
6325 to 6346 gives 24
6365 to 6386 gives 31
